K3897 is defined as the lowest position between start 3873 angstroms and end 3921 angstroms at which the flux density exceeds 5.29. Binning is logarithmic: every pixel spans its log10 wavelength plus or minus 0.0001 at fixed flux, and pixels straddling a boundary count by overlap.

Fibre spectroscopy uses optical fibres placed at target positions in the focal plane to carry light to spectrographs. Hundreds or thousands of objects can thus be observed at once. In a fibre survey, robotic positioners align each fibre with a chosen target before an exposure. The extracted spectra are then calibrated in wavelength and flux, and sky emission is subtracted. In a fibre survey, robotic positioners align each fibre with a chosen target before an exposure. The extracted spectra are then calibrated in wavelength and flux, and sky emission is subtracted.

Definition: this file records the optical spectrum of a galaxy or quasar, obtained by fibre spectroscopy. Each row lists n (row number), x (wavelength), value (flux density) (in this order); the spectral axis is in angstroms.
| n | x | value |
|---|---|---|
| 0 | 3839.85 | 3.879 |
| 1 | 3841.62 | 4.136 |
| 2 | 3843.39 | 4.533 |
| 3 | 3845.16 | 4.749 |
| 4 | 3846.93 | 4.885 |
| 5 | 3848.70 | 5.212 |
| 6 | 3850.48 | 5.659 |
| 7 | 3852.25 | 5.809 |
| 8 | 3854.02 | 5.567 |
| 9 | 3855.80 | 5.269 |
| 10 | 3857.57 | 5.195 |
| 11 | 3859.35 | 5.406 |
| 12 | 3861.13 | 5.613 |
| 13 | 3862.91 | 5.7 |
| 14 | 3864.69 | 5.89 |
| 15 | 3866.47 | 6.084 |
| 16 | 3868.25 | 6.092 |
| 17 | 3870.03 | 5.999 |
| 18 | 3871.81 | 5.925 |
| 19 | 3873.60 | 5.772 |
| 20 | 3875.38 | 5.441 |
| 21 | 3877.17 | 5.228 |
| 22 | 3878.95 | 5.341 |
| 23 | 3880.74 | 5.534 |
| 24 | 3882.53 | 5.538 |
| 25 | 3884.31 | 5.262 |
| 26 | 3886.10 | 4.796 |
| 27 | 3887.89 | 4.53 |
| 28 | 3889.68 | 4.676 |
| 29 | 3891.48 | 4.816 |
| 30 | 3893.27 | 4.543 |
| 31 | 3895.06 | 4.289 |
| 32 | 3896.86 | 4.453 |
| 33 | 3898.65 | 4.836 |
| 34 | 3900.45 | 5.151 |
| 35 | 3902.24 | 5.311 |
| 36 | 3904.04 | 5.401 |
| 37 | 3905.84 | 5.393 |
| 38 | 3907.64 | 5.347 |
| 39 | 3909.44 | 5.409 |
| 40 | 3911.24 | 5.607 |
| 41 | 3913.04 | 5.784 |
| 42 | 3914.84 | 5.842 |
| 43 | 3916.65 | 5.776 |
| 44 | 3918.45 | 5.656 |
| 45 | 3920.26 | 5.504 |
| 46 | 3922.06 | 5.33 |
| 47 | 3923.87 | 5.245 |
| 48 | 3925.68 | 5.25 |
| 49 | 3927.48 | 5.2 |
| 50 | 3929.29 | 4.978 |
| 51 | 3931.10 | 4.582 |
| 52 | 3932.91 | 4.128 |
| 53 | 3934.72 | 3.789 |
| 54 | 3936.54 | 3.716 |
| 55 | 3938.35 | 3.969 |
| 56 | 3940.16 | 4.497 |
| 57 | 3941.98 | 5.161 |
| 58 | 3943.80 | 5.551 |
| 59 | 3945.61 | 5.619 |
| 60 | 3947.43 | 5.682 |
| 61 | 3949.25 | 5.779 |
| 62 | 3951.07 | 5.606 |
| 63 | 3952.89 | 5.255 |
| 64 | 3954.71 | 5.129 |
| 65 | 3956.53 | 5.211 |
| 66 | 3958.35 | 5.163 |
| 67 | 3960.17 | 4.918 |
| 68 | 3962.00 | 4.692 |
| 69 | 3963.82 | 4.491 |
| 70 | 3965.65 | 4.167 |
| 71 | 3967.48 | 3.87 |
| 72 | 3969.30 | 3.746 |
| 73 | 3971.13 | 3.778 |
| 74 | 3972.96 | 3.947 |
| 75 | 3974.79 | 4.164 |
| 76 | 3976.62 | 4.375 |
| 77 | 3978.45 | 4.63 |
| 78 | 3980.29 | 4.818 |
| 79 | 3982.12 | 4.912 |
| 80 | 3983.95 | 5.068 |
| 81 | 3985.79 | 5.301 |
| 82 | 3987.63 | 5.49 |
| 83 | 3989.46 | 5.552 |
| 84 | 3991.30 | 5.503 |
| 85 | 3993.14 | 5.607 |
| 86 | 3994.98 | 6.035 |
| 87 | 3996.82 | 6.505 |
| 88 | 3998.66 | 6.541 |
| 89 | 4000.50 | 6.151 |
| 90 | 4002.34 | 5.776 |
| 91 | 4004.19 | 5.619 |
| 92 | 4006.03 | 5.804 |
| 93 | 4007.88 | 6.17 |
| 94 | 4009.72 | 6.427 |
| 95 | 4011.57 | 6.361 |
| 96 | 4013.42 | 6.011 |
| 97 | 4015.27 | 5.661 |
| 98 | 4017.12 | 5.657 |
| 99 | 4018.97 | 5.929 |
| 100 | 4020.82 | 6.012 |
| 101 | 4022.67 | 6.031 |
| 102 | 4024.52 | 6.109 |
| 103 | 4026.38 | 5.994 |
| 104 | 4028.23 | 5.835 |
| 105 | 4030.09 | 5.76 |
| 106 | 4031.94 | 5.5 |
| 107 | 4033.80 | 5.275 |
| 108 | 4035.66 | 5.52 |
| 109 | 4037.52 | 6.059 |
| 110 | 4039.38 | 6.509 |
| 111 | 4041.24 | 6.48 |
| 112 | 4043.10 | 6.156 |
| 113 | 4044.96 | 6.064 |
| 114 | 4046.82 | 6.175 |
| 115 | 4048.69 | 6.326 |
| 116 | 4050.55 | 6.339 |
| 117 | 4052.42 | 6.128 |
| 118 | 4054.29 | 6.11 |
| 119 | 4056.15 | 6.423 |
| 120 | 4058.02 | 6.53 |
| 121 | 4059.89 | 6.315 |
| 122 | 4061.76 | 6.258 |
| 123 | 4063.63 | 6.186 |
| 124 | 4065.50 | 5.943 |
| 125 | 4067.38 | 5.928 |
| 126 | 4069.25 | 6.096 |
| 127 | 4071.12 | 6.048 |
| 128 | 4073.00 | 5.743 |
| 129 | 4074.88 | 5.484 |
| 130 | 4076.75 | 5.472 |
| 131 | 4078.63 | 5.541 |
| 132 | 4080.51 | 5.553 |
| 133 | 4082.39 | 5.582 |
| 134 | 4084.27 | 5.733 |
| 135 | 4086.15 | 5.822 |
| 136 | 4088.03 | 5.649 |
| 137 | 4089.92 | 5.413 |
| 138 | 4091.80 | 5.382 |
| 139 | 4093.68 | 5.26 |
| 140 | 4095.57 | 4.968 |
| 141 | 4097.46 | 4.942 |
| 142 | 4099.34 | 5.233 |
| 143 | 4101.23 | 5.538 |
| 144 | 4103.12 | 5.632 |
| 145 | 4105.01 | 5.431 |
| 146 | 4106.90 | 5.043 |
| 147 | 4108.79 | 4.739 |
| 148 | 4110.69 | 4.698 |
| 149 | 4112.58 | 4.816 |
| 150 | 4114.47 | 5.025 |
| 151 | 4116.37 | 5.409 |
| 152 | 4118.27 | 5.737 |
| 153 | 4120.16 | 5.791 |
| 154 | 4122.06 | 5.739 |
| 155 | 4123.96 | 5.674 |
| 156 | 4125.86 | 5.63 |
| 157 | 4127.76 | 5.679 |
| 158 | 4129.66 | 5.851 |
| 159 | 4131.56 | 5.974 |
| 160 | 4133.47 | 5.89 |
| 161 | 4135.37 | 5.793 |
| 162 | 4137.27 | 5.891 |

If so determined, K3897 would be 3873.60 angstroms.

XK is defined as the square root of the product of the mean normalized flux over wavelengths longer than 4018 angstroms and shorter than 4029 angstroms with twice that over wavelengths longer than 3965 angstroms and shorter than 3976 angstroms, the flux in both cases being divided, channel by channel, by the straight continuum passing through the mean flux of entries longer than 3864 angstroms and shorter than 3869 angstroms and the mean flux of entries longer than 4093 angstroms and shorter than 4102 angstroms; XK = 1.2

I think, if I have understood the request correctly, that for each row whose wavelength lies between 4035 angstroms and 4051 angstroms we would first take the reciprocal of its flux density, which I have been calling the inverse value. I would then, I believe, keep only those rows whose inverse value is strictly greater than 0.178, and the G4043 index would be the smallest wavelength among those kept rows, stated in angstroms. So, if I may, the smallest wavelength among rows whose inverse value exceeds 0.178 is 4035.66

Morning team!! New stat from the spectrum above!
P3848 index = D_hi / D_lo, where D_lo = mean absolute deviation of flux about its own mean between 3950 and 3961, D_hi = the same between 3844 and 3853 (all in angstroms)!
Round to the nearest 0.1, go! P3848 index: 2.6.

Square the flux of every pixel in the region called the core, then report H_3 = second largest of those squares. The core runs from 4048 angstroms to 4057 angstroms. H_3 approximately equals 40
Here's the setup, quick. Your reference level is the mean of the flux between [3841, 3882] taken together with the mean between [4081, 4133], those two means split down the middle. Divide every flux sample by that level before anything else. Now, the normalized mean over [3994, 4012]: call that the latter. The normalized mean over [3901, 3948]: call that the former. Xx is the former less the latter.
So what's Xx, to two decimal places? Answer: -0.18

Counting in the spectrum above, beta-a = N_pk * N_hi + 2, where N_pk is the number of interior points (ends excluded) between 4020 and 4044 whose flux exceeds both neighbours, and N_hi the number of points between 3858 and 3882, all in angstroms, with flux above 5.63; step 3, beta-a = 16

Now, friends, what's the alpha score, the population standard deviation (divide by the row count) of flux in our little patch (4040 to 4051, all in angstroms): 0.14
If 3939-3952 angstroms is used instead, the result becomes 0.42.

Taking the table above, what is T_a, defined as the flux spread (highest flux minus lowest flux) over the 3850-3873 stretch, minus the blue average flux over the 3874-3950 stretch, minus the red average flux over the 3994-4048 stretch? -10.20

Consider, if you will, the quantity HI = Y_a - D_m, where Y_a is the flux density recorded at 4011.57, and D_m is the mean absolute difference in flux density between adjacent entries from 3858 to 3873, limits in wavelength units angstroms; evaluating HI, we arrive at 6.24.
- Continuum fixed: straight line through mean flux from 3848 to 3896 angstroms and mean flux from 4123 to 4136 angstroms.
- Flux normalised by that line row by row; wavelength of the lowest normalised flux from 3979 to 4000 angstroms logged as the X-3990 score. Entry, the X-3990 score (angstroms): 3980.29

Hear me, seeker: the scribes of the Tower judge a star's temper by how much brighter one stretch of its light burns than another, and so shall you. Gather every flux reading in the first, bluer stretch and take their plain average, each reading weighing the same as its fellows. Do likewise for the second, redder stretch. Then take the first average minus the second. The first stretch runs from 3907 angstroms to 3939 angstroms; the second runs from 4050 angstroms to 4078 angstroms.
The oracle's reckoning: -1.0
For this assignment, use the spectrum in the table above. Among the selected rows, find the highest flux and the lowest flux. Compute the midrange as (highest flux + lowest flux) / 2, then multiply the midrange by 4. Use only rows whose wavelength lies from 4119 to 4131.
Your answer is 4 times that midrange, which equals 23.0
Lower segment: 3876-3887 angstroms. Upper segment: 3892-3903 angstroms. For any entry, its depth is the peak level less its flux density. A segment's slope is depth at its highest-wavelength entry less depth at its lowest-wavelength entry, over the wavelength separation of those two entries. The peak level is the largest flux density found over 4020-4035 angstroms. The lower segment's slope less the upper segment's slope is 0.13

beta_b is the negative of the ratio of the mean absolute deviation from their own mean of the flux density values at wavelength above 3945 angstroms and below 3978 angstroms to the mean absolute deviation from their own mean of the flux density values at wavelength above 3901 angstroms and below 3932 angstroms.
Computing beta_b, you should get -2.8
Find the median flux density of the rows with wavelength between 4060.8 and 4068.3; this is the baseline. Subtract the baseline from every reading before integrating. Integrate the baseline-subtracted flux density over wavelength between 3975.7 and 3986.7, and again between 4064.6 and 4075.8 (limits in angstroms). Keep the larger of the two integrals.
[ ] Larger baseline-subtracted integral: -2.1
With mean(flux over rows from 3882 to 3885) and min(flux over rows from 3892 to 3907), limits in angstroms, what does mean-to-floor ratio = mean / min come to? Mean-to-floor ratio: 1.26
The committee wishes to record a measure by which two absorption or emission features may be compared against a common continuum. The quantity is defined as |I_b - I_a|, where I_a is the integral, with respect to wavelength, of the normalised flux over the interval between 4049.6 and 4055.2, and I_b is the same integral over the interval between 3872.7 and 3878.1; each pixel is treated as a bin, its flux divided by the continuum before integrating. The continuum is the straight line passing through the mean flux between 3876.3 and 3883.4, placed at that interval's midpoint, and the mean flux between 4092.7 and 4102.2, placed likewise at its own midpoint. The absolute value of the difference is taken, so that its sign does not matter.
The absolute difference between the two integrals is 1.2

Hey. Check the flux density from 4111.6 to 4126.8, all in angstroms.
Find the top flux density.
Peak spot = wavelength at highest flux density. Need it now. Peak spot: 4120.16 angstroms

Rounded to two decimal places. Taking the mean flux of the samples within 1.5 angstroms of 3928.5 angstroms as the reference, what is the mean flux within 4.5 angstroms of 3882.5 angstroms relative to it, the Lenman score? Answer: 1.04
